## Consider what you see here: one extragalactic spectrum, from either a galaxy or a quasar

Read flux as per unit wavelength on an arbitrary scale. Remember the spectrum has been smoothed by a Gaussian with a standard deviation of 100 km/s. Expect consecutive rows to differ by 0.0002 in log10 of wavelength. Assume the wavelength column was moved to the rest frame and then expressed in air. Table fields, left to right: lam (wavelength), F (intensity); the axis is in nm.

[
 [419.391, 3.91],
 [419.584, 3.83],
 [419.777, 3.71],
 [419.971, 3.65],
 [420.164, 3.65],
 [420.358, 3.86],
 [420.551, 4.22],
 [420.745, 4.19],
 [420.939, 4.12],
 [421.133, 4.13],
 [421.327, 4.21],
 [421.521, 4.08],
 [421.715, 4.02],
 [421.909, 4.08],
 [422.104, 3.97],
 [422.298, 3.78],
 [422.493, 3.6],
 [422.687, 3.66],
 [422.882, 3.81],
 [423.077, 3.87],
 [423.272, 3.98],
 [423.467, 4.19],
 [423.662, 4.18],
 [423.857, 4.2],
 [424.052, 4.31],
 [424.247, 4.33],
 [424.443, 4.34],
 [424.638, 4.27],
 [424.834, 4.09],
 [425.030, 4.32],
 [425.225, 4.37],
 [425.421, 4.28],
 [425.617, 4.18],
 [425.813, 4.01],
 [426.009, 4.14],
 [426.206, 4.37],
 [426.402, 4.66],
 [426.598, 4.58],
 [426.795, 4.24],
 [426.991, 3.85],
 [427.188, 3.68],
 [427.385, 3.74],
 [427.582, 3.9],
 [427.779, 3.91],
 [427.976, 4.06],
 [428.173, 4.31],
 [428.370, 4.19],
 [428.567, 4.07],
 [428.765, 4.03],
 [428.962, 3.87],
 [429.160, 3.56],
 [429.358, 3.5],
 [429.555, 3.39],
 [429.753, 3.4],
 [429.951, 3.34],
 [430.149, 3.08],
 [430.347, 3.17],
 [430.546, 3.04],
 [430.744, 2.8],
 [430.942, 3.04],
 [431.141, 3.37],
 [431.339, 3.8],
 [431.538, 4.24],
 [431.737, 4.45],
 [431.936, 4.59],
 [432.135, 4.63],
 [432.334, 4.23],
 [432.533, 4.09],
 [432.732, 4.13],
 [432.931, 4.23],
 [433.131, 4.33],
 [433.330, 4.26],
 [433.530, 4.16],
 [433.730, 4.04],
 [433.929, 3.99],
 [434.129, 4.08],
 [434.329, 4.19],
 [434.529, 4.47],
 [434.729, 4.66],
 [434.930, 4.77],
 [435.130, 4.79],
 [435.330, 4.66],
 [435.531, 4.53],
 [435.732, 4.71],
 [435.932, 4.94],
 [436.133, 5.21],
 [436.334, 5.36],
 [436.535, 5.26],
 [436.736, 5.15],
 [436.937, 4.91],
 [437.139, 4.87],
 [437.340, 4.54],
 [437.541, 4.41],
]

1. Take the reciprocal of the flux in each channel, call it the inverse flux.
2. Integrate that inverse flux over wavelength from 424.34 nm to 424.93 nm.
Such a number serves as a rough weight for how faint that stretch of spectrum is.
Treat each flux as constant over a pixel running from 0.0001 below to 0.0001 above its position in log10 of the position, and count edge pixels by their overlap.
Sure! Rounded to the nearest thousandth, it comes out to 0.139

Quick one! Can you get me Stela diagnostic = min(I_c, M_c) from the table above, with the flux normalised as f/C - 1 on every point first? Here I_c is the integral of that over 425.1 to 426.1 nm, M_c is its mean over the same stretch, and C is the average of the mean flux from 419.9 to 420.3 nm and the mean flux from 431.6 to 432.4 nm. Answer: 0.03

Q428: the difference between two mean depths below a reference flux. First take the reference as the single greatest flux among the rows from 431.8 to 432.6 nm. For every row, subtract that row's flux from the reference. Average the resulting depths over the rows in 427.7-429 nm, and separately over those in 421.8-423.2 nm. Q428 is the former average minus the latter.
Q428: -0.2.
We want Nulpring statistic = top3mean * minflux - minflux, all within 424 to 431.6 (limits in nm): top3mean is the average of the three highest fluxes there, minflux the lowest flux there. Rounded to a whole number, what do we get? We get 10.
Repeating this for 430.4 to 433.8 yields 10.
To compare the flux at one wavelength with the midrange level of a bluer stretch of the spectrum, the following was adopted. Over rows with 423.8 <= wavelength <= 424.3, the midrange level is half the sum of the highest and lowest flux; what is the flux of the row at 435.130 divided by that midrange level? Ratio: 1.12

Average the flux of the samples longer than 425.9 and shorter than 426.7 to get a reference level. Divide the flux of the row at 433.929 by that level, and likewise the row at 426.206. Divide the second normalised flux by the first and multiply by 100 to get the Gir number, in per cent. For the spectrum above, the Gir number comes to 110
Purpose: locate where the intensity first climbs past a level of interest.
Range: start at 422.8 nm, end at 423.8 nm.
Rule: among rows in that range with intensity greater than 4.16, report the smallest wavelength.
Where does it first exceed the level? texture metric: 423.467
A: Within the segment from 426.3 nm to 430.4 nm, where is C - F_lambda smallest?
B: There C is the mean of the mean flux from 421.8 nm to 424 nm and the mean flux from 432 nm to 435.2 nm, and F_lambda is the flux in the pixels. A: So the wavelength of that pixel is 426.402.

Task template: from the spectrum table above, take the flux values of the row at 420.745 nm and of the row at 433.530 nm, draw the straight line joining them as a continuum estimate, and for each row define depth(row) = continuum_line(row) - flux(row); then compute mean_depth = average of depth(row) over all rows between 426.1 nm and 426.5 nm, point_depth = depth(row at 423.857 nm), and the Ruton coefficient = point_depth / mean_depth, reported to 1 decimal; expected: 0.1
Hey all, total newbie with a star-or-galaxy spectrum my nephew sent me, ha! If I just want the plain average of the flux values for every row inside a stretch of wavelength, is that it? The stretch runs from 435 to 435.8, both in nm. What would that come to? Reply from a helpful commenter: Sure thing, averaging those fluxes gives 4.67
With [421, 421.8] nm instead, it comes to 4.11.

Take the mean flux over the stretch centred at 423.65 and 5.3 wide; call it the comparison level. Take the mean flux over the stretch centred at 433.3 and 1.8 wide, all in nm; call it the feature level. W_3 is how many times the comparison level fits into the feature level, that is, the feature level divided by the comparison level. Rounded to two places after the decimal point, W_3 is 1.01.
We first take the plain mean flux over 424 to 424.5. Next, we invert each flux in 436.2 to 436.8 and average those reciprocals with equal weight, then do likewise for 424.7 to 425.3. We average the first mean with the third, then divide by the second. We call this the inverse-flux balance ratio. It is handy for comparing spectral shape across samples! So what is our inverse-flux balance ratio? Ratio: 12.0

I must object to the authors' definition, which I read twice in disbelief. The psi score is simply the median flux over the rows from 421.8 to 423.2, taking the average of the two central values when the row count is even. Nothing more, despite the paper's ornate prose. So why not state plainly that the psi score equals 3.81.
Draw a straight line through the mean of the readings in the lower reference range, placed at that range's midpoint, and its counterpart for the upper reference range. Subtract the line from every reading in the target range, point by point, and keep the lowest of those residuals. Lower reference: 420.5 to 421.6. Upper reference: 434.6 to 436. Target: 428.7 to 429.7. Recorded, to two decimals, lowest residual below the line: -1.10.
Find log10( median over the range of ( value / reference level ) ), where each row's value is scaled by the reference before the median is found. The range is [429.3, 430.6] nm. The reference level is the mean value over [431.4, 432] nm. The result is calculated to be -0.12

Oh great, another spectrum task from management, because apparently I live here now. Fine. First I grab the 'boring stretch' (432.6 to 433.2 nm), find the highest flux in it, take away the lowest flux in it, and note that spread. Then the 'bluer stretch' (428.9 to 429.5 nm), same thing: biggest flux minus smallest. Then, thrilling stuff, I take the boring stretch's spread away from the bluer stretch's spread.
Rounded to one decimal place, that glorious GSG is 0.2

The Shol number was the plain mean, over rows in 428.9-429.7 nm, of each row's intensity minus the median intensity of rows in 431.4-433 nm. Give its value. -0.7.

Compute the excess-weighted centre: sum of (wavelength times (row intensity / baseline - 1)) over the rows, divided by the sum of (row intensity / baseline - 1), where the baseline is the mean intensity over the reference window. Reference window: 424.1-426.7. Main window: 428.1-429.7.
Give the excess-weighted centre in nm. 429.19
